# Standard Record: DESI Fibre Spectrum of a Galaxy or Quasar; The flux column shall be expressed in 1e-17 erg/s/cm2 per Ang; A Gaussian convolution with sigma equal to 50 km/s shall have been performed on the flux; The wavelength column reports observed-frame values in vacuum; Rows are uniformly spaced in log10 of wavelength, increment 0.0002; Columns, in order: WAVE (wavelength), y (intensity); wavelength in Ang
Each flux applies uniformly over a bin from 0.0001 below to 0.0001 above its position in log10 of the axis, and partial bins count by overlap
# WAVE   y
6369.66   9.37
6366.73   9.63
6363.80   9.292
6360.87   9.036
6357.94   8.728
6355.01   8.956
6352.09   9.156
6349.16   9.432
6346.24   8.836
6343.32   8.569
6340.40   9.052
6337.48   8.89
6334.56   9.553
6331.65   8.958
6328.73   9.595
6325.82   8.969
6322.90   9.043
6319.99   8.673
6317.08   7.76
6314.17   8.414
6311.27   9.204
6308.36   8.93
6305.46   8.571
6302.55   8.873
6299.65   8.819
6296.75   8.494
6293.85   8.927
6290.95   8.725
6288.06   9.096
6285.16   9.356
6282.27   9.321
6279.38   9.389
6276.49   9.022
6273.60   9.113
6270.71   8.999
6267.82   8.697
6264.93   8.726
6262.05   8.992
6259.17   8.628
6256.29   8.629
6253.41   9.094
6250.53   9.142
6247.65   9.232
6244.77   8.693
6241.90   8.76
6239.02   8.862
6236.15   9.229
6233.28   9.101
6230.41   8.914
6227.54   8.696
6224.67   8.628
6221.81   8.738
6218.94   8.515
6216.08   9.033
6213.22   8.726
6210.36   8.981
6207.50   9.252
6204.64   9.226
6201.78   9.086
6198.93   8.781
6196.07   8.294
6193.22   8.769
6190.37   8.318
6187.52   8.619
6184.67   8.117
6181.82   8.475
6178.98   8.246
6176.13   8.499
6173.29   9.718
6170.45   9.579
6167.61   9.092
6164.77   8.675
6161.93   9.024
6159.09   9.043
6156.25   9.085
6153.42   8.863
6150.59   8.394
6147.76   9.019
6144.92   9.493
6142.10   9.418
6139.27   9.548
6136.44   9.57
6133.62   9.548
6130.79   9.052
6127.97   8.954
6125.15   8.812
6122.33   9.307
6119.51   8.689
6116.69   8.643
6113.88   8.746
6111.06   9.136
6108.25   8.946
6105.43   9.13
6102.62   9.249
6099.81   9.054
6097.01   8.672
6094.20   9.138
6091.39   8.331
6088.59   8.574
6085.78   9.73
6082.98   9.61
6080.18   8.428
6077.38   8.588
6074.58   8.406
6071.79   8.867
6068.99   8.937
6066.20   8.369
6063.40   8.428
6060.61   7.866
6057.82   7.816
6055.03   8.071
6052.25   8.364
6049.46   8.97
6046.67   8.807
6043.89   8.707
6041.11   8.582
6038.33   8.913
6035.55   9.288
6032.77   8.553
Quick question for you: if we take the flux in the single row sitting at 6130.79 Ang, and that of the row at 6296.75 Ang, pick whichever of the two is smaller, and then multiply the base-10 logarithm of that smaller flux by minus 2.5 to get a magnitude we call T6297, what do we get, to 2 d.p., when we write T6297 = -2.32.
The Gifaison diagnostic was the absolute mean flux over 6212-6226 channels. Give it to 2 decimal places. 8.73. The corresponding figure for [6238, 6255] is 8.96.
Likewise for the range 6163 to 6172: 9.12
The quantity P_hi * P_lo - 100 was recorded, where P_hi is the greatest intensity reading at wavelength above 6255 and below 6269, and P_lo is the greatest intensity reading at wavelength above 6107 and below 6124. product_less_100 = -16.3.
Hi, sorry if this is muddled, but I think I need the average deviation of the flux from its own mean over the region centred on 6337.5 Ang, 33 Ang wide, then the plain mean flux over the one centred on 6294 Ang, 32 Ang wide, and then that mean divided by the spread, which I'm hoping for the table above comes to 36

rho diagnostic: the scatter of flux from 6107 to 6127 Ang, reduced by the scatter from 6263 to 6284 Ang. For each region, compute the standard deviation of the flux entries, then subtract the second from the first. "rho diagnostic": -0.02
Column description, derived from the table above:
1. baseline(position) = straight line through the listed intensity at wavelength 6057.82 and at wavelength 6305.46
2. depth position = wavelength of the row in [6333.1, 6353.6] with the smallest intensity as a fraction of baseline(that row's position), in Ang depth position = 6343.32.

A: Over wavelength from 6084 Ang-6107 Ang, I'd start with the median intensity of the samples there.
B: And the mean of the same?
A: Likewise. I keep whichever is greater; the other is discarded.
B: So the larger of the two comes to 9.1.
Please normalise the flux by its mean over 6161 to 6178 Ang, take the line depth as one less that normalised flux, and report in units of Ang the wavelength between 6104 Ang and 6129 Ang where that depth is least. 6122.33 Ang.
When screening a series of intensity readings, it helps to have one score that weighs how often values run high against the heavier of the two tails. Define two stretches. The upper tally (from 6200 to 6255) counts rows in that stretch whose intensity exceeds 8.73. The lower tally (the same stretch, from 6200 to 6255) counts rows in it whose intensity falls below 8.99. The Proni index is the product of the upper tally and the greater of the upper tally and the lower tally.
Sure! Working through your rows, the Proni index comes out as 196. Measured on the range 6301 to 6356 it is 196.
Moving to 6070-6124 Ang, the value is 121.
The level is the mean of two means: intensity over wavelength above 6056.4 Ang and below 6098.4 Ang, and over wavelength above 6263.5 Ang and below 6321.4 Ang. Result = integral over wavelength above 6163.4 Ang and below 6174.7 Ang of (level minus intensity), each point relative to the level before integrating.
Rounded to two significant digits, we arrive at -5.8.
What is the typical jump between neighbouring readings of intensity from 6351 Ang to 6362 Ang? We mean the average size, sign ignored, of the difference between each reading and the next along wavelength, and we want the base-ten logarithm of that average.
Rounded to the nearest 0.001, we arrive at -0.610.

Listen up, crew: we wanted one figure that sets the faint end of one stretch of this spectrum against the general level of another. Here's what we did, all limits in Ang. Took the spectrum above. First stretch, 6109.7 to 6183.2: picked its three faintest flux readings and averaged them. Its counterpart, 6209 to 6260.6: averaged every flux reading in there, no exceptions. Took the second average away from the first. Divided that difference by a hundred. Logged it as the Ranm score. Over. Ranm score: -0.0050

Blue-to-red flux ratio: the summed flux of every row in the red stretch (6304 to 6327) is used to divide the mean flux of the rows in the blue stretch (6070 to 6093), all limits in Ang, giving 0.127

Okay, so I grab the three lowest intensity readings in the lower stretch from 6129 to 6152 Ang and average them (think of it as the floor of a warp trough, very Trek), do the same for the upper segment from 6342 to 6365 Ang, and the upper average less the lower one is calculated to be -0.11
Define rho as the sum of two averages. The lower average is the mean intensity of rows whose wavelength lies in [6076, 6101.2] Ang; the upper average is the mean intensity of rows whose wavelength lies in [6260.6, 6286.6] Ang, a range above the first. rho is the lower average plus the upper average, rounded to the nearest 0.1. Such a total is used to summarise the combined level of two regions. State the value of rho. 18.0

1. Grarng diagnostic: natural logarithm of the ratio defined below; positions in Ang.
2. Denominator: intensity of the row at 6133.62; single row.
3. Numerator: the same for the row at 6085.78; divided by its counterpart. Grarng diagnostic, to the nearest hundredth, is 0.02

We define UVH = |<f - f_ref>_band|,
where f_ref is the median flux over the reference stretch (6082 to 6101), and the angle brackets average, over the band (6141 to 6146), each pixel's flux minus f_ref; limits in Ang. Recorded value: 0.40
